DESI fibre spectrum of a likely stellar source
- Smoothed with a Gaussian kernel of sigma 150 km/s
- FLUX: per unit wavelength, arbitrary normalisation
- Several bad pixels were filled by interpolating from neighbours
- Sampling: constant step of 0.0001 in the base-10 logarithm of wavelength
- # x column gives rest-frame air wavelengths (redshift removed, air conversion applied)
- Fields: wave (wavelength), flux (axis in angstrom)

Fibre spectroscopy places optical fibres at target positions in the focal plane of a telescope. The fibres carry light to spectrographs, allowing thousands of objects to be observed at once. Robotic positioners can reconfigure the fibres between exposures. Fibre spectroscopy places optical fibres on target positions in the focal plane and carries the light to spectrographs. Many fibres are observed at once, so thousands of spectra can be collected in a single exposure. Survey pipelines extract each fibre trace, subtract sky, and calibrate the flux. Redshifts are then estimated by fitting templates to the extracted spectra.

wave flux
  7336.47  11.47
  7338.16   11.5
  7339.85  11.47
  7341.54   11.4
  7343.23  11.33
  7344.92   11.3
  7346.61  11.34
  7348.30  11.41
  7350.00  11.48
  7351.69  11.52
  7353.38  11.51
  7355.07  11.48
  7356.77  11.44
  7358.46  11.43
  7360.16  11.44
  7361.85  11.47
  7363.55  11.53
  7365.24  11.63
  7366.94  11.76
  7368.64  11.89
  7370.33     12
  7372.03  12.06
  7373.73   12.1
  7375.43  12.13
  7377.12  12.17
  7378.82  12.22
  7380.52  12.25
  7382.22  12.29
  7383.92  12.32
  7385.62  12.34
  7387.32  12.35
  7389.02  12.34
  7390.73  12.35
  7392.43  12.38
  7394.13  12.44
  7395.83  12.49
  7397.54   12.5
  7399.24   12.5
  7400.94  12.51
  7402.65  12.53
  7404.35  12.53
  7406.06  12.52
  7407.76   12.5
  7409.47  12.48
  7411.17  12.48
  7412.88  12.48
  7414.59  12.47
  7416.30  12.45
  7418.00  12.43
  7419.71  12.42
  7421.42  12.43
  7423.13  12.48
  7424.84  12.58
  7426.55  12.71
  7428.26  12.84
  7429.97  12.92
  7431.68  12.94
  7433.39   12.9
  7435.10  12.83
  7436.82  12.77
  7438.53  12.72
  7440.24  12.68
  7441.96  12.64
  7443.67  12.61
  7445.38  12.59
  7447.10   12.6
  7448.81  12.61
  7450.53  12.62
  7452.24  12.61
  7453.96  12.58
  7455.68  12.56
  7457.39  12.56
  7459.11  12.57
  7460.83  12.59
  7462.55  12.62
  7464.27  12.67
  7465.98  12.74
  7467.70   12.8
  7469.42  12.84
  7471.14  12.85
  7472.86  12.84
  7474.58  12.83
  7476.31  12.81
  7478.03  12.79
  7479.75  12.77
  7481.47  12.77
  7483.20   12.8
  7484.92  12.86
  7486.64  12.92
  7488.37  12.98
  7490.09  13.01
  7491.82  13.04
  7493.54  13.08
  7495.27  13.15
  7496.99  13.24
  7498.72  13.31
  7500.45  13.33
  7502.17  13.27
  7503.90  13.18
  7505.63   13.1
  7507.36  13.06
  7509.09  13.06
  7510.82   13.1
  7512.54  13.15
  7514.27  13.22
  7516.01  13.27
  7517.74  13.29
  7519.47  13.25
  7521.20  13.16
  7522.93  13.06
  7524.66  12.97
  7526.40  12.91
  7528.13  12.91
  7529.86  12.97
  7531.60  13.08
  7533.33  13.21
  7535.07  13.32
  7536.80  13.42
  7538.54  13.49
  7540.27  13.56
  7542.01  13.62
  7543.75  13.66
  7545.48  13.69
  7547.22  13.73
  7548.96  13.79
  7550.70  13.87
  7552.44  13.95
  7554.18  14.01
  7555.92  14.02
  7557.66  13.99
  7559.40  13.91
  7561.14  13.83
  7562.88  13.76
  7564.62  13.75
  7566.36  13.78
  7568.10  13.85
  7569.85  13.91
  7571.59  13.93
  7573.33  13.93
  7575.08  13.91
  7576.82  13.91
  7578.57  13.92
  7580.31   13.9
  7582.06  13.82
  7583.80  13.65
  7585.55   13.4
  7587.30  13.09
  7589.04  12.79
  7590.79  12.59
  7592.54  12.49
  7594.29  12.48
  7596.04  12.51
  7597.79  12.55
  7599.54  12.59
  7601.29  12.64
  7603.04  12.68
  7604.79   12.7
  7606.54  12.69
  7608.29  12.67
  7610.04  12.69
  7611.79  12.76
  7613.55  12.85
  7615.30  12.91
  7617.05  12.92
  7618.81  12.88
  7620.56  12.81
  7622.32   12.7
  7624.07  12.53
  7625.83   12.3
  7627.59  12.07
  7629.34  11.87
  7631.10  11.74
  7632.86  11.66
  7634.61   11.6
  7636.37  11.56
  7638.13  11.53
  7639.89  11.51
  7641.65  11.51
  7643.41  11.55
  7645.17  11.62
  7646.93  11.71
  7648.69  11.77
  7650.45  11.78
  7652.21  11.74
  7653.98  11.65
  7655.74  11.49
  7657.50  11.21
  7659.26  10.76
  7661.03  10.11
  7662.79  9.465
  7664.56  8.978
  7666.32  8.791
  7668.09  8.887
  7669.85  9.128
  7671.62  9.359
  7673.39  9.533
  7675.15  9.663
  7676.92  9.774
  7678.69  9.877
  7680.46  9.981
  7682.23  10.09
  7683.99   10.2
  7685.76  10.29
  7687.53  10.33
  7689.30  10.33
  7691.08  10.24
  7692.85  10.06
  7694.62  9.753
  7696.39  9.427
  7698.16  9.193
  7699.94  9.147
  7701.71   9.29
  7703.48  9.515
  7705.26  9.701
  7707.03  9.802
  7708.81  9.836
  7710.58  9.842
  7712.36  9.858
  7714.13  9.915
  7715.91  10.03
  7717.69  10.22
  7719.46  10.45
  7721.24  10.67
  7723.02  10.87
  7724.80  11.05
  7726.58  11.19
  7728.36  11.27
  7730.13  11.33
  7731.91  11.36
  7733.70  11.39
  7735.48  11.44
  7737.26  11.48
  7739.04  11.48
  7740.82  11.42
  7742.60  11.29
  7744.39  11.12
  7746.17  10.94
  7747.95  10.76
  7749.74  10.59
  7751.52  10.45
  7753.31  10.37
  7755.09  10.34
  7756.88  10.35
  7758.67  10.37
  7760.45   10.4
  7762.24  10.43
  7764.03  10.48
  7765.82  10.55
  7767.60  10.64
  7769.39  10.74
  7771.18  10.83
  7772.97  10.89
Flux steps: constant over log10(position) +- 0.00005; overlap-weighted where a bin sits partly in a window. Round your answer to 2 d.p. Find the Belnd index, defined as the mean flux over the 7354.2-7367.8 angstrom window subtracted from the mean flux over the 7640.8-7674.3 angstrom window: -0.94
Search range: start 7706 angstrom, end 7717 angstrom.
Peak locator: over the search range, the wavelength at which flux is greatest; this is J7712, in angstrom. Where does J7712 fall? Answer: 7715.91 angstrom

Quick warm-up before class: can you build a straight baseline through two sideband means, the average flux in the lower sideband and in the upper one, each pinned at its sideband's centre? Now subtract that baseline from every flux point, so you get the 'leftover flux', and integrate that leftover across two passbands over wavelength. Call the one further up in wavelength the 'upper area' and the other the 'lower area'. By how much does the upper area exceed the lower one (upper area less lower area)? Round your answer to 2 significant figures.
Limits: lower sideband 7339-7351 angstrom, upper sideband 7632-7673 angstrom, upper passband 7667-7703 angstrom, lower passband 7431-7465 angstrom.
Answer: -87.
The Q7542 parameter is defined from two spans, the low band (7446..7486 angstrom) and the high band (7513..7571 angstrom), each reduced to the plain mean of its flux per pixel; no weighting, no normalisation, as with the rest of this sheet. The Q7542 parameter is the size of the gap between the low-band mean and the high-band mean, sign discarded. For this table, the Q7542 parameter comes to 0.81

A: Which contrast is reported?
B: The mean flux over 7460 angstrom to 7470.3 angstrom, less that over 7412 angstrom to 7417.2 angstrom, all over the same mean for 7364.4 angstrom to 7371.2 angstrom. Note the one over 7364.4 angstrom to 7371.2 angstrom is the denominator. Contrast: 0.02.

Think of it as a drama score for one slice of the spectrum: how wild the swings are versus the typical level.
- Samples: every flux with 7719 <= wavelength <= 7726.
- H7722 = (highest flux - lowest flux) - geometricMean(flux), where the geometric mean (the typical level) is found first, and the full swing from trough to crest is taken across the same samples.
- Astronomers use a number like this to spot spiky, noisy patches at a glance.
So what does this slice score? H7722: -10.2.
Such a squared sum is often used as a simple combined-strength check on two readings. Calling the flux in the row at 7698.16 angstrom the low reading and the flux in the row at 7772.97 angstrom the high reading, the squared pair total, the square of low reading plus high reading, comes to 403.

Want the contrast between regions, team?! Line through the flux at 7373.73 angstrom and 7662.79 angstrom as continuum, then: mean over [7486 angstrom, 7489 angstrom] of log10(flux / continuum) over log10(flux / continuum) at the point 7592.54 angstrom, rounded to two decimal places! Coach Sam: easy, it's 0.74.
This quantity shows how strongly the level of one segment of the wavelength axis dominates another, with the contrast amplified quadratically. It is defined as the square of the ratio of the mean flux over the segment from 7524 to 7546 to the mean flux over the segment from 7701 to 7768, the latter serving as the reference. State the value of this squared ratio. 1.6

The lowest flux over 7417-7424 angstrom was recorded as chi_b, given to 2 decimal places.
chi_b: 12.42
